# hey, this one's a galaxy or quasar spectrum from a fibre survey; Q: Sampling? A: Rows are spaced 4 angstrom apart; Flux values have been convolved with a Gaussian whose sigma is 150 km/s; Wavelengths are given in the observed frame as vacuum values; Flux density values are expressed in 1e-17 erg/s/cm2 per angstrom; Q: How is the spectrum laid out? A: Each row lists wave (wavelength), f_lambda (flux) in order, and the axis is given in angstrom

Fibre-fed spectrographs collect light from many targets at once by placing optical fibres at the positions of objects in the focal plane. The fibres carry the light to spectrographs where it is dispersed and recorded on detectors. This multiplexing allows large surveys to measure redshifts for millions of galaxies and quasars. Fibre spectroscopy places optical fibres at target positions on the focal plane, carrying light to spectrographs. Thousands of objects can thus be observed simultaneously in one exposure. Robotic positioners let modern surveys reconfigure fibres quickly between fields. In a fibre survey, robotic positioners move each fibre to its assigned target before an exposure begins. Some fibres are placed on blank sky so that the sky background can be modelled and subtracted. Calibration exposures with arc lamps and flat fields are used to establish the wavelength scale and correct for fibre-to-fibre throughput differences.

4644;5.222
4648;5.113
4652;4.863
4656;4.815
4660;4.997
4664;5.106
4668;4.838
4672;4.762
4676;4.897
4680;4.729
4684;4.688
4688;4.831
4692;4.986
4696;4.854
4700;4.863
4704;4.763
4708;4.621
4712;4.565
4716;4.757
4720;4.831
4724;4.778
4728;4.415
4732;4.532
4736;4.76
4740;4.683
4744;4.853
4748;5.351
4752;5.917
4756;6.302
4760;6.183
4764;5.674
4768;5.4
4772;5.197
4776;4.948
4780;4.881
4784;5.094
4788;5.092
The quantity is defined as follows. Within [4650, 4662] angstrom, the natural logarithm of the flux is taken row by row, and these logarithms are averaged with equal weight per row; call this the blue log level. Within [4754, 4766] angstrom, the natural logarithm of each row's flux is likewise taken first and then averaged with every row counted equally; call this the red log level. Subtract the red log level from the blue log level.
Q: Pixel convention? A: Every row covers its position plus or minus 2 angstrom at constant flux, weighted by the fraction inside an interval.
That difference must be -0.21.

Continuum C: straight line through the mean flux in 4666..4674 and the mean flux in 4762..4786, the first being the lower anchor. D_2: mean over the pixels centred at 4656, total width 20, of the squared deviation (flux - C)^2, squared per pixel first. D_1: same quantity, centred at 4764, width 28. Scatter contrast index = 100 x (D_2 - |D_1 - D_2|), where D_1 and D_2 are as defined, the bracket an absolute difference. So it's -35.9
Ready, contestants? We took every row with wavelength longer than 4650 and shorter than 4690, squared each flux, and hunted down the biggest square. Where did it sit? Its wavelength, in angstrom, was 4664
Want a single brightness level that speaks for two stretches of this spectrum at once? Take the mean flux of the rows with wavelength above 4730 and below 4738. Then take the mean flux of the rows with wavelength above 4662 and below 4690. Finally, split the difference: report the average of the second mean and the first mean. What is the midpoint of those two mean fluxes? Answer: 4.7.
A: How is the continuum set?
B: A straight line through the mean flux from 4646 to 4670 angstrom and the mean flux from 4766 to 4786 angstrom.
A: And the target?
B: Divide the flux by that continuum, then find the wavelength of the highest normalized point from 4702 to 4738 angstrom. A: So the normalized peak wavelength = 4720 angstrom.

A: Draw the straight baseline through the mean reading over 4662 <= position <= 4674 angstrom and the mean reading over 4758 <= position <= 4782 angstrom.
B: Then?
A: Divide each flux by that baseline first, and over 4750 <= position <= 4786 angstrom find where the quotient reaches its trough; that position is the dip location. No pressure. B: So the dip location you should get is 4780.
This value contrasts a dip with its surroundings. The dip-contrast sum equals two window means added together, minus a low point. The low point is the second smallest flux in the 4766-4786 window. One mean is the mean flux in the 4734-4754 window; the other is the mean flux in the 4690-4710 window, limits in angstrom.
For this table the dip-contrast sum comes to 5.0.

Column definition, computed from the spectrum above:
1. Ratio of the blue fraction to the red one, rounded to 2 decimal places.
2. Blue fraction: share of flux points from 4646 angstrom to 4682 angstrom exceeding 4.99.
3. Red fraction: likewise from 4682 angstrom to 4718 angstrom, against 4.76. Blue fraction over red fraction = 0.60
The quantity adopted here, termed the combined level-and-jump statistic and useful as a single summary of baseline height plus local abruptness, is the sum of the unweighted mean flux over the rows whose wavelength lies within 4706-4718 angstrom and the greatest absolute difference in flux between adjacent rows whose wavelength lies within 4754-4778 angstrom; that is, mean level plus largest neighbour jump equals 5.16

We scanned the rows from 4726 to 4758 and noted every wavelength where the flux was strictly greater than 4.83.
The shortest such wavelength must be 4744 angstrom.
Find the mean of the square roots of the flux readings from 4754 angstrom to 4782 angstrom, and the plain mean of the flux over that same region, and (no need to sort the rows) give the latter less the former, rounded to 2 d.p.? 3.17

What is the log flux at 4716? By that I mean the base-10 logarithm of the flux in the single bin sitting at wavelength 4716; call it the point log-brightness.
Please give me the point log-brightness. 0.677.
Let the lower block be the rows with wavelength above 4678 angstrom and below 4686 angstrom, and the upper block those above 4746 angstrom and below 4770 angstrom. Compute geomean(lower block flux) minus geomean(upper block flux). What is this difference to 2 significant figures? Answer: -1.1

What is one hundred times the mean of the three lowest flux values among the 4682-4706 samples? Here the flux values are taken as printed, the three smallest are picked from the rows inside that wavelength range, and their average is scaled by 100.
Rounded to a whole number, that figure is 476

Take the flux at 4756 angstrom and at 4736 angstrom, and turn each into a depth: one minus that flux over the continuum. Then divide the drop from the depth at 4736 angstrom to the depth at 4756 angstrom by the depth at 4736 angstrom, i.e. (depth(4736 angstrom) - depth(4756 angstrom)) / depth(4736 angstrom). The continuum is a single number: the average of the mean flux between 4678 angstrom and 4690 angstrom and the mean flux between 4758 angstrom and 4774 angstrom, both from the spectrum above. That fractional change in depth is 3.7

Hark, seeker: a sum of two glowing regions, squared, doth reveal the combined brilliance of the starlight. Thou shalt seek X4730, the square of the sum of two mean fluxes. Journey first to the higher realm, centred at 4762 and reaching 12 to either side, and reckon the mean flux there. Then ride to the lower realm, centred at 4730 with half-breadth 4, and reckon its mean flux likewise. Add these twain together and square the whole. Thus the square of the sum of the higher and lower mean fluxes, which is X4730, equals 105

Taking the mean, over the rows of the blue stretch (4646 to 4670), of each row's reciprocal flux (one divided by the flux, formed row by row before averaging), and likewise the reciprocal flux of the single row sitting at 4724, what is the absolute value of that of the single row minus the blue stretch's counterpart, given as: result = 0.007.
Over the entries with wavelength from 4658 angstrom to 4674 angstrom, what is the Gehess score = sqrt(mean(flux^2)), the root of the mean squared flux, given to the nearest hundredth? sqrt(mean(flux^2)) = 4.93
